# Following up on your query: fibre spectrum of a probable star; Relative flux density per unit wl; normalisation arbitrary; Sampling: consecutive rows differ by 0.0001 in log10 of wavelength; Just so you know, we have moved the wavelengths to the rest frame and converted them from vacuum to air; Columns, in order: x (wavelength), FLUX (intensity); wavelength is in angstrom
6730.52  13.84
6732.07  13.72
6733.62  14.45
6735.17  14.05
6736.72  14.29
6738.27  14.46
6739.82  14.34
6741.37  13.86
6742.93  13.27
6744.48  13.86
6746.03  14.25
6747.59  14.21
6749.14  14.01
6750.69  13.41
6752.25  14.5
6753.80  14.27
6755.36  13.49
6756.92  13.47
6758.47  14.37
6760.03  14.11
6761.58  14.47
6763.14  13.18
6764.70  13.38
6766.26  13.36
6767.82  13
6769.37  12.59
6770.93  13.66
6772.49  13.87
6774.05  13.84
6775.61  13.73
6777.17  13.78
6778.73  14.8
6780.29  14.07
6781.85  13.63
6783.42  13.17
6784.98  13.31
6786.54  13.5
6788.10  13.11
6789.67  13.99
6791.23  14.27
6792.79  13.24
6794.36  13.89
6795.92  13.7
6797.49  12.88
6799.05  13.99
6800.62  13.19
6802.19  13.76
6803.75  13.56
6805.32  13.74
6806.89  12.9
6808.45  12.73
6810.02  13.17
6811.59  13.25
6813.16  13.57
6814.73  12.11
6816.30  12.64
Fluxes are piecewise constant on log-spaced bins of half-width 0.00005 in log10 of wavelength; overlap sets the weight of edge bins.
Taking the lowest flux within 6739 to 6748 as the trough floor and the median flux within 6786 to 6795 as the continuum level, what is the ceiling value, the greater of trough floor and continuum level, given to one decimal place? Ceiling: 13.7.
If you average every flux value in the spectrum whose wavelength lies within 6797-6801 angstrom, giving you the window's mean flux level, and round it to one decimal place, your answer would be 13.4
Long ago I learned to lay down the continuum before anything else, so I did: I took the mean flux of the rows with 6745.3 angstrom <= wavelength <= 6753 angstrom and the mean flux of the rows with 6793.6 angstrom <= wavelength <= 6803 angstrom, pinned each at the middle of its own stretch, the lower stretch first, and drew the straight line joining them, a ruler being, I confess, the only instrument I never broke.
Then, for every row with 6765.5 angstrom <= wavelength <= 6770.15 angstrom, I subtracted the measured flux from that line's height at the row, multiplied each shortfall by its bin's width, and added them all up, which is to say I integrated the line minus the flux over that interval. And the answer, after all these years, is 4.2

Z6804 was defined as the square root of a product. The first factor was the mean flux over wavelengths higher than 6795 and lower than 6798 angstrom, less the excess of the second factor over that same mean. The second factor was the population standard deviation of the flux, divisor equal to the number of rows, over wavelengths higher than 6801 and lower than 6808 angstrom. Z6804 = 3.03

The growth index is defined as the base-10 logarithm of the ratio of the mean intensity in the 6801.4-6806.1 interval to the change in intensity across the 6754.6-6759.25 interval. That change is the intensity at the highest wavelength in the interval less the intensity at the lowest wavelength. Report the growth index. 1.19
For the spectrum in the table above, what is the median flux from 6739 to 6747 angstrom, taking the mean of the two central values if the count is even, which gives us 13.9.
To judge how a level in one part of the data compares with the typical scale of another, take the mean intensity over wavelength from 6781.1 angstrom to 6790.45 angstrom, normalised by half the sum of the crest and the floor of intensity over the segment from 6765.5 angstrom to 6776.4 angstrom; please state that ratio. 1.02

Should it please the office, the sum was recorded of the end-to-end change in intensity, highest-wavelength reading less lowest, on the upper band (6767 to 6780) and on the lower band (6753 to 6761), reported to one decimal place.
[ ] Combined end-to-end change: 1.6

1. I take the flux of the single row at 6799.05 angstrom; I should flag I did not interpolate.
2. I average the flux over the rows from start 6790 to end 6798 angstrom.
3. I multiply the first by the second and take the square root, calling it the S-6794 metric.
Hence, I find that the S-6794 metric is 13.8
